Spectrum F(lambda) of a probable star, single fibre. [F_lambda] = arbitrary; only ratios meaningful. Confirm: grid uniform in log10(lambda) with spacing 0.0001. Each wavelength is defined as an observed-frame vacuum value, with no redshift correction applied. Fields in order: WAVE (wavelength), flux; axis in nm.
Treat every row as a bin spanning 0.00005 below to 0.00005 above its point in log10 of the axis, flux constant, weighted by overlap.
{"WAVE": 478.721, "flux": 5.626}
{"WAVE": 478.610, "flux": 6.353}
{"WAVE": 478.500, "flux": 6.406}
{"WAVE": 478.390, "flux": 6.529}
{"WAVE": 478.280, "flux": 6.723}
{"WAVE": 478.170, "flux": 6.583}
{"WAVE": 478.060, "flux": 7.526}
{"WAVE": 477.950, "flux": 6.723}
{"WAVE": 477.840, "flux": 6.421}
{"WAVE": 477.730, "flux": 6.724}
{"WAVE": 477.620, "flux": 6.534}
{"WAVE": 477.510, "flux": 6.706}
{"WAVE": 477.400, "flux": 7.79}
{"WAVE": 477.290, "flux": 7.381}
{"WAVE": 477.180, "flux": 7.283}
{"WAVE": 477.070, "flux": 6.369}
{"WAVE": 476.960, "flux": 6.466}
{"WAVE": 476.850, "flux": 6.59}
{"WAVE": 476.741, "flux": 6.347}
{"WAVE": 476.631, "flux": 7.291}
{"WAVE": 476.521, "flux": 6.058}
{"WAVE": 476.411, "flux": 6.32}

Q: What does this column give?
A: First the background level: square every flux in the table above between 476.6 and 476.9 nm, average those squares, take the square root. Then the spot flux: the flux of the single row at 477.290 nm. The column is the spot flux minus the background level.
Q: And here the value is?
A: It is 0.6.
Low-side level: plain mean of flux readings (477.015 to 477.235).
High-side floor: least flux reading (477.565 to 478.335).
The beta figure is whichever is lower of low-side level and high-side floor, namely 6.42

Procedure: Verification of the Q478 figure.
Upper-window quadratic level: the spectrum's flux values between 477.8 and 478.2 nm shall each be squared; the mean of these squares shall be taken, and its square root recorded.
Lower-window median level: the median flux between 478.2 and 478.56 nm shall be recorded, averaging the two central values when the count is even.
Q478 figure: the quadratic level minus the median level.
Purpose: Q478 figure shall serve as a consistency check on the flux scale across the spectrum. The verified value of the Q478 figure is 0.30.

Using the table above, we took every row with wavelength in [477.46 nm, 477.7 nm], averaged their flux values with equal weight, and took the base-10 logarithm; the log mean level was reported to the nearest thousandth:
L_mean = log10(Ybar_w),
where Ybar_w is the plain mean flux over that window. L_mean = 0.821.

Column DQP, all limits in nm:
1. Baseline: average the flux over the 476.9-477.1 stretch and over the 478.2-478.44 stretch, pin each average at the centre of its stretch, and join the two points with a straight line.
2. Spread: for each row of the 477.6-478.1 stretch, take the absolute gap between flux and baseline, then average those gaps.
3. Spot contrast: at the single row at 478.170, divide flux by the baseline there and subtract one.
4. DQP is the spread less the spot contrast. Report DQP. 0.29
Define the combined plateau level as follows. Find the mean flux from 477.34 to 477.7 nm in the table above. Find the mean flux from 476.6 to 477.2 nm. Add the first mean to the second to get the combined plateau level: 13.7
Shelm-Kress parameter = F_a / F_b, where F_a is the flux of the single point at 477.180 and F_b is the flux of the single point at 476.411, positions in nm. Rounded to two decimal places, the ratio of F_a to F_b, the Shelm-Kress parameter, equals 1.15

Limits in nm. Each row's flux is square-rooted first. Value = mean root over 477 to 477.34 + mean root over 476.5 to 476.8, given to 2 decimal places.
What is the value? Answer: 5.21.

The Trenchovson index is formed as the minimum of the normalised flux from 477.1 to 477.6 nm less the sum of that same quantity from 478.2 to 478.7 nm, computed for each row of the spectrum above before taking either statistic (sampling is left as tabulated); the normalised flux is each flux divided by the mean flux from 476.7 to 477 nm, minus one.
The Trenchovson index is 0.02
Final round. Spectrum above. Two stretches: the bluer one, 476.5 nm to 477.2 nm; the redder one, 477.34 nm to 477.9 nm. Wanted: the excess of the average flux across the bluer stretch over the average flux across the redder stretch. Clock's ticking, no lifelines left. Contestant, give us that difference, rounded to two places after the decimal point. -0.21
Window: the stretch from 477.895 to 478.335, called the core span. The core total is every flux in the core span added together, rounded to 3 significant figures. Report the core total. 27.6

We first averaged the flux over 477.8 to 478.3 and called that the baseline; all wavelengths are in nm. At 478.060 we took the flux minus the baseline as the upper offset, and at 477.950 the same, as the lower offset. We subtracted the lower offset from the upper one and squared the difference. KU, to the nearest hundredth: 0.64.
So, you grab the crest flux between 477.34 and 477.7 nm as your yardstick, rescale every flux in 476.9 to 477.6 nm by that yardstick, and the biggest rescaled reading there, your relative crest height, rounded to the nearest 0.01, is 1.00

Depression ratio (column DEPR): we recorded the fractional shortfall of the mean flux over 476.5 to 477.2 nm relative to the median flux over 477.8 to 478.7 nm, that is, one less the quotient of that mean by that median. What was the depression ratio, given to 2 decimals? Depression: -0.01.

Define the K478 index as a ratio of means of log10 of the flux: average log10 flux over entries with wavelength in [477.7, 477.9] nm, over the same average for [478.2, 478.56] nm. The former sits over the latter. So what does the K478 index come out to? 1.00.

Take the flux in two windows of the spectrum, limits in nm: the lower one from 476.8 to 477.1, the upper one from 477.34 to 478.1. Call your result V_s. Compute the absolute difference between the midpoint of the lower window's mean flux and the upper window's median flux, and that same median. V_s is 0.124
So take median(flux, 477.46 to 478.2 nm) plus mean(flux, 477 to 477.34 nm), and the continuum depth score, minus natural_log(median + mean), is -2.62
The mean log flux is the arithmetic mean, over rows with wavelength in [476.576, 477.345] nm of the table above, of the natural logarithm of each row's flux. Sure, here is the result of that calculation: 1.92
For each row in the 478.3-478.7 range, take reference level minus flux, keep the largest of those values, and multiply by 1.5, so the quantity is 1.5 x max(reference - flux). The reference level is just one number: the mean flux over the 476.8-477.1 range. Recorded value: 0.18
